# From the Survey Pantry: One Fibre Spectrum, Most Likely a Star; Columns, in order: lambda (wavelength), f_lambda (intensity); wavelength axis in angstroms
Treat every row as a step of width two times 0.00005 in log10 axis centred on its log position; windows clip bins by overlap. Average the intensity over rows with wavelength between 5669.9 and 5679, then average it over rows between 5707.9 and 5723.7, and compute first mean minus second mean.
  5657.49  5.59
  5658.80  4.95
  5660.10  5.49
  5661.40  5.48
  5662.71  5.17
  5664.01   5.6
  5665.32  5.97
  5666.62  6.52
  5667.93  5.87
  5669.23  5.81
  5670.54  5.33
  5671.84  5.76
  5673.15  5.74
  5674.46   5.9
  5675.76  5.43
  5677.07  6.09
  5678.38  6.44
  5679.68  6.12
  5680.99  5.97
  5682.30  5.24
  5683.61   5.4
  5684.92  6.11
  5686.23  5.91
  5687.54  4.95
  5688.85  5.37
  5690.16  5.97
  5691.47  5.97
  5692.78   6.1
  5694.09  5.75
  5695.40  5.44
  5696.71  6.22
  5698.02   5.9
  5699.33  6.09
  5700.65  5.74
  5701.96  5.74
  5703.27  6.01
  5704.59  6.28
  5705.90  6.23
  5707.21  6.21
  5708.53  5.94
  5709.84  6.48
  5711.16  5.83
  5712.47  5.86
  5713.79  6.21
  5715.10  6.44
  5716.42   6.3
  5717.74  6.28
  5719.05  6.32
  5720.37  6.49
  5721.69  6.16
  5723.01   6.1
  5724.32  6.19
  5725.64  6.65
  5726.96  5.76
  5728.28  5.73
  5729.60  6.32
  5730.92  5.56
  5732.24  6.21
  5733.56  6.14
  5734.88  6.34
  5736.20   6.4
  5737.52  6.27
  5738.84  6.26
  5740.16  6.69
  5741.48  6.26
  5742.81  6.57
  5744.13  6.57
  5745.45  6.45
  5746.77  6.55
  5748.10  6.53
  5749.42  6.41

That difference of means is -0.39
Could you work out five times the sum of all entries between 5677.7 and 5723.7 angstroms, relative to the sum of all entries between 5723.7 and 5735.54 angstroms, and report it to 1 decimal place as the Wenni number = 19.1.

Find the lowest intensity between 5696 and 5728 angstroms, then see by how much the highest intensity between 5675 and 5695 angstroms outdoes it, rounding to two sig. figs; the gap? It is 0.70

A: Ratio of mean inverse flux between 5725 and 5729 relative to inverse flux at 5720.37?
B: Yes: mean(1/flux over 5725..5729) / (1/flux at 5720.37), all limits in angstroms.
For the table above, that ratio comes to 1.08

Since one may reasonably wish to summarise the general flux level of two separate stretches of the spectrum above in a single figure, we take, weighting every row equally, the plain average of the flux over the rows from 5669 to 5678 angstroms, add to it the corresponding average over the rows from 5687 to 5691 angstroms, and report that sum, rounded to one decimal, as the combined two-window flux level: 11.2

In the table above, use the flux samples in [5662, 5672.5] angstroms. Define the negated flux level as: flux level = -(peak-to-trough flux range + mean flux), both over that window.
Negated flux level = -7.10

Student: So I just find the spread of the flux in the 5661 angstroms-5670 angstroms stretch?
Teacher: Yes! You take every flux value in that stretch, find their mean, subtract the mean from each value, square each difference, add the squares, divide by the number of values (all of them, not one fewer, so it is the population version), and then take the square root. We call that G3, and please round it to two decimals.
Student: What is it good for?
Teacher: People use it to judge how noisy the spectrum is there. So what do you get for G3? 0.39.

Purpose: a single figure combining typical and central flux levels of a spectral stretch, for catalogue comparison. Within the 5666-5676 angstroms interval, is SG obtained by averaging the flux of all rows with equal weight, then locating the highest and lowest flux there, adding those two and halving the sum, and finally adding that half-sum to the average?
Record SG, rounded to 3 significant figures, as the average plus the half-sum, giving 11.7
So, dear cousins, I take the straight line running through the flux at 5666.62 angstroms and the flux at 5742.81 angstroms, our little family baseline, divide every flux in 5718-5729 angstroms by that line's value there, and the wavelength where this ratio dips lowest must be 5728.28 angstroms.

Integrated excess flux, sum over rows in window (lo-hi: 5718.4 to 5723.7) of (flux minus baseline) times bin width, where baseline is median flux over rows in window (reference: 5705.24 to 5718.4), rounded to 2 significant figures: 0.25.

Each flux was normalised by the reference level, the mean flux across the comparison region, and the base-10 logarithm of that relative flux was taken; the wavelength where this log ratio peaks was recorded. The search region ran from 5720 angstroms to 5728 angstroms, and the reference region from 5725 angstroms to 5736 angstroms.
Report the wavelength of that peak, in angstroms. 5725.64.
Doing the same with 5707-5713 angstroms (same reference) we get 5709.84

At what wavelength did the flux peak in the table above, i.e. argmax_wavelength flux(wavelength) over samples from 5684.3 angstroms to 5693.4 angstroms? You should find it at 5684.92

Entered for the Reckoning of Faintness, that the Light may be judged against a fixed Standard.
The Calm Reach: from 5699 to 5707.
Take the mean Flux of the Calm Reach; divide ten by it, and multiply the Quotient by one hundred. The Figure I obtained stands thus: 166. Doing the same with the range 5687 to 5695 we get 176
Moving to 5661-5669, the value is 173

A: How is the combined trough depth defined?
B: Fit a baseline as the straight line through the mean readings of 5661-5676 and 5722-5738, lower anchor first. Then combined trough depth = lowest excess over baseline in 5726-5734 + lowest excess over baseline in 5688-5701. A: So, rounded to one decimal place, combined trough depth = -1.1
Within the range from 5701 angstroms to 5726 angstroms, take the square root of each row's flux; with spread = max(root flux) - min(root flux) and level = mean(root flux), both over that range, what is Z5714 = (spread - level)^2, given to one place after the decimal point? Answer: 5.3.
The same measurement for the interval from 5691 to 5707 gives 5.1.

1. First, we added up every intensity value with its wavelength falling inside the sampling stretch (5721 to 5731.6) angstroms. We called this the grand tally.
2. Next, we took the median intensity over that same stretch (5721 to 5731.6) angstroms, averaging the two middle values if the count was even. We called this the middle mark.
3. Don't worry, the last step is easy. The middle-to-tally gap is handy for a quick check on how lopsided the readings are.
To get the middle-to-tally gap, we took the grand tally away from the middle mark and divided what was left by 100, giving -0.423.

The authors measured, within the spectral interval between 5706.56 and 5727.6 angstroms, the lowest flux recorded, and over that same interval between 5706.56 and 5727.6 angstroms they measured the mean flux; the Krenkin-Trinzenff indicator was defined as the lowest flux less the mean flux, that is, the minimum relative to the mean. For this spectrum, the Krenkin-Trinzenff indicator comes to -0.44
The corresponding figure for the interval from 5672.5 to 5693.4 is -0.84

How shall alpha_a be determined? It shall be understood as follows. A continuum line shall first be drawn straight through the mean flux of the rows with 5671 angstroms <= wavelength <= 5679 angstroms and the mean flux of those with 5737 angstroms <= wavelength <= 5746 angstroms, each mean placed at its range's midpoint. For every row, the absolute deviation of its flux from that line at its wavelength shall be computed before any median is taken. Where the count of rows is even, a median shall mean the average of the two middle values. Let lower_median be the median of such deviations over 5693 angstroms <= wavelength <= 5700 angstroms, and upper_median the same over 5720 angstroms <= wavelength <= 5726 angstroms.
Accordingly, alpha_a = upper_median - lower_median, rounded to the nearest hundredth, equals 0.01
